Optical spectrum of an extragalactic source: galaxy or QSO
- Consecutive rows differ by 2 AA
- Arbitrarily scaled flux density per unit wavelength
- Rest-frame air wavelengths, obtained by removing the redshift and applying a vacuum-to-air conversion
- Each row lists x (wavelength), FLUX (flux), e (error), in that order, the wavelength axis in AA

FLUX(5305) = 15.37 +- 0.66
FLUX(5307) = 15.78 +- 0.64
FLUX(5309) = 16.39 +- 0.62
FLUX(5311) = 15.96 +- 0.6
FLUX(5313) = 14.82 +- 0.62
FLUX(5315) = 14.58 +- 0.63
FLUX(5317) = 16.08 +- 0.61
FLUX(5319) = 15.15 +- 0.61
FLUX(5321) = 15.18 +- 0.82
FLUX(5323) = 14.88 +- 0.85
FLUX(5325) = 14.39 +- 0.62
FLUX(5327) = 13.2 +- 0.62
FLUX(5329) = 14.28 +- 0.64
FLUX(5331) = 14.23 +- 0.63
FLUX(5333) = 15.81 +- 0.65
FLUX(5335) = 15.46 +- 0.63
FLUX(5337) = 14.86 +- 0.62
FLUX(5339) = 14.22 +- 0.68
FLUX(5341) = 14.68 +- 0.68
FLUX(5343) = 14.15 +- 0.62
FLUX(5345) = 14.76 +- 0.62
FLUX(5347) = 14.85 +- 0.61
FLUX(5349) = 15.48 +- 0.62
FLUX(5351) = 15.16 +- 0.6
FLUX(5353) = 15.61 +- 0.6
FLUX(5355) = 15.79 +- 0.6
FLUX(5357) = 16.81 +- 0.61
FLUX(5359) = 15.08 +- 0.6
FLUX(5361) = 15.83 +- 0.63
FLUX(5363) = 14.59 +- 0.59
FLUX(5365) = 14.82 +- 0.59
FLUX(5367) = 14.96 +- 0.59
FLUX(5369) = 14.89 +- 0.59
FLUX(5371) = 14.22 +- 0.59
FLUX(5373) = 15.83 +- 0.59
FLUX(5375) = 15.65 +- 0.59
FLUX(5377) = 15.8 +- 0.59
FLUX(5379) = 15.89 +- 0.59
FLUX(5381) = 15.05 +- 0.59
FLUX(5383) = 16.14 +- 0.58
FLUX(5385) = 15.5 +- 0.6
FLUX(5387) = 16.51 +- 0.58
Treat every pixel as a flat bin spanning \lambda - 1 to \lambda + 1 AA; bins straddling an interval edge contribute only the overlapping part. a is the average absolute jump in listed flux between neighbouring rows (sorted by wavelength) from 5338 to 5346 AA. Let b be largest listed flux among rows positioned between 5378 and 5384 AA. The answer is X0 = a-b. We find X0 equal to -15.6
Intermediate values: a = 0.5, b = 16.14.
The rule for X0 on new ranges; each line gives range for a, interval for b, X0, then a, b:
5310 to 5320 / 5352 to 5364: -15.9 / 1.0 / 16.81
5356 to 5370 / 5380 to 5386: -15.4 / 0.7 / 16.14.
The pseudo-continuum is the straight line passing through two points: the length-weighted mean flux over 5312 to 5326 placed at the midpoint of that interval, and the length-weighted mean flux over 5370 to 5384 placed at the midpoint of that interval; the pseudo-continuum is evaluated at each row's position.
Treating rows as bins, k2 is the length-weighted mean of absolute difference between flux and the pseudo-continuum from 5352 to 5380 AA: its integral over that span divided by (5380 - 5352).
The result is 0.56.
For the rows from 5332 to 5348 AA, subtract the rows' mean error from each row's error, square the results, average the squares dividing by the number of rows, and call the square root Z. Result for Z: 0.026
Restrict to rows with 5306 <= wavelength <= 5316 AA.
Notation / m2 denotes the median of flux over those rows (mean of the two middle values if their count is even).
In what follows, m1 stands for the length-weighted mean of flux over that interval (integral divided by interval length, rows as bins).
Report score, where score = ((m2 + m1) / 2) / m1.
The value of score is 1.01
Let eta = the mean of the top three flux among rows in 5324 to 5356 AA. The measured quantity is 15.7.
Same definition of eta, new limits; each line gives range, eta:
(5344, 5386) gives 16.3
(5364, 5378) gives 15.8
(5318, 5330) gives 15.1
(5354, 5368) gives 16.1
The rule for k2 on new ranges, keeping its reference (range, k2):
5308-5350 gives 0.65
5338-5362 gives 0.56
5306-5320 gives 0.73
